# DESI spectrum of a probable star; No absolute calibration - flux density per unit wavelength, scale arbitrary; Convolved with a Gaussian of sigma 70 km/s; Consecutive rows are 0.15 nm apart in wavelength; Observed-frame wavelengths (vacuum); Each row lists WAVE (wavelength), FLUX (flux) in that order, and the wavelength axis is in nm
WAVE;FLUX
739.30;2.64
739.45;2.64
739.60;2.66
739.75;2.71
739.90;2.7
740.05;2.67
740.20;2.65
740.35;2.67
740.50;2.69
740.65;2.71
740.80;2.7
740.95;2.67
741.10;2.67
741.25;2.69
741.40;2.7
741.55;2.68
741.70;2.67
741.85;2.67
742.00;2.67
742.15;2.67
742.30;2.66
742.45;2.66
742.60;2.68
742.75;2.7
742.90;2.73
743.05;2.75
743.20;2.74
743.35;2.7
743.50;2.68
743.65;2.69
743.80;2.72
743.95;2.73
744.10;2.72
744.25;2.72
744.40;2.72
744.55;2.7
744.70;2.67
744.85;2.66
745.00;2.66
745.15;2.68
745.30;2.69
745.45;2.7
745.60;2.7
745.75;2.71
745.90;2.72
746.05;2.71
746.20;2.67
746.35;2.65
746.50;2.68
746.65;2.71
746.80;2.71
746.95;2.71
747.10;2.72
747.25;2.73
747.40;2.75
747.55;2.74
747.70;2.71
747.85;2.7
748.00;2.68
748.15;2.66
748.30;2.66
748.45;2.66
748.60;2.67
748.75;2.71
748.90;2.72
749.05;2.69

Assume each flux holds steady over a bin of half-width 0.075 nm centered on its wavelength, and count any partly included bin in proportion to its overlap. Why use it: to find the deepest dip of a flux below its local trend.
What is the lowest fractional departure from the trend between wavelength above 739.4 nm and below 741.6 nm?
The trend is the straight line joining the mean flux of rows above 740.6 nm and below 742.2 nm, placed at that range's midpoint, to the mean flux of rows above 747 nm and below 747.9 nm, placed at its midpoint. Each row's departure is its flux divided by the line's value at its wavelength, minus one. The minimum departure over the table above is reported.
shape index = -0.010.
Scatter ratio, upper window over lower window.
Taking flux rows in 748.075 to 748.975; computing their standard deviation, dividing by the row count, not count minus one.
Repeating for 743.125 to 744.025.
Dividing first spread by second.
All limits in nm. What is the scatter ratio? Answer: 1.2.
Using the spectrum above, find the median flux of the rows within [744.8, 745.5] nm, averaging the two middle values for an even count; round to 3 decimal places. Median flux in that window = 2.680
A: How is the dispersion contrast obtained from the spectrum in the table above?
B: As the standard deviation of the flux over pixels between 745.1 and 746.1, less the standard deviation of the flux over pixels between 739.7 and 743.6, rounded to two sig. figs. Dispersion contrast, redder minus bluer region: -0.012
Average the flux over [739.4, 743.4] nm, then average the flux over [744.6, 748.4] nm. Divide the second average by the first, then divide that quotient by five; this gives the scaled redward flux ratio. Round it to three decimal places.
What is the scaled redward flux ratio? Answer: 0.201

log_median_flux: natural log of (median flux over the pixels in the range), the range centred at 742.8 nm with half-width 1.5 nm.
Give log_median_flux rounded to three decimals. 0.991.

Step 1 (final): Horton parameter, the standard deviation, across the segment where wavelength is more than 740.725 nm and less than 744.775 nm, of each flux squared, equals 0.14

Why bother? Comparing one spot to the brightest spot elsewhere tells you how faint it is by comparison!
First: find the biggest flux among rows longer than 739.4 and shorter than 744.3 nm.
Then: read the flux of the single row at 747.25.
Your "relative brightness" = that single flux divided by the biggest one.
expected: 0.993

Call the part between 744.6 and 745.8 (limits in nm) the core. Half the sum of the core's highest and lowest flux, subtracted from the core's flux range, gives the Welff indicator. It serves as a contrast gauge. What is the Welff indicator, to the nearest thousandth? -2.635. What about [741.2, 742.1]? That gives -2.655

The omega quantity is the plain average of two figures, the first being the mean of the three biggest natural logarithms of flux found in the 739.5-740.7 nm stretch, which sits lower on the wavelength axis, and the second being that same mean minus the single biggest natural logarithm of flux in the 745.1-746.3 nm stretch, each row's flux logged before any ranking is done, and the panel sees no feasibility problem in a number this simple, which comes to 0.495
